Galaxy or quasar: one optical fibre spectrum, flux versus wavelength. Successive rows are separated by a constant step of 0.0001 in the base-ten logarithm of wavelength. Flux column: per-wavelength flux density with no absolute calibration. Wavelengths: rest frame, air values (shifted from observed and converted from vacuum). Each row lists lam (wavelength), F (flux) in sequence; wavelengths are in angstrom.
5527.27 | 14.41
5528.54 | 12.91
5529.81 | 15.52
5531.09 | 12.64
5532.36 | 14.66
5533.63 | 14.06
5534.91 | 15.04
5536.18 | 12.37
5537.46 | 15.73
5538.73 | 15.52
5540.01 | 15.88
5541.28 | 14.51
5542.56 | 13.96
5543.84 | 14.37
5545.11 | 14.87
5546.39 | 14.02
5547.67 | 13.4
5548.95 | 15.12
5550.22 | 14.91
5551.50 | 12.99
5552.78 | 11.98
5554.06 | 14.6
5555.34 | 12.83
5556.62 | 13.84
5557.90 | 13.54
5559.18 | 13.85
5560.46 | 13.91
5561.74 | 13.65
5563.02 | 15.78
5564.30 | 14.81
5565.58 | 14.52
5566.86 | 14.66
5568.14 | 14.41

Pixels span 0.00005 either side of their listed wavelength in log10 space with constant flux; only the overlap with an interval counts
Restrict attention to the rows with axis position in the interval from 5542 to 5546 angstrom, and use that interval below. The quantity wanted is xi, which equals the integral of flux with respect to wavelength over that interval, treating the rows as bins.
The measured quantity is 58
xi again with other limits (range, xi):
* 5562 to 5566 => 60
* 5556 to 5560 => 55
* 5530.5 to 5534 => 48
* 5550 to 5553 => 40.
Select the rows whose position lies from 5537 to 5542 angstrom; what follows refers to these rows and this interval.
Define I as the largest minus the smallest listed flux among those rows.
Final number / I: 1.4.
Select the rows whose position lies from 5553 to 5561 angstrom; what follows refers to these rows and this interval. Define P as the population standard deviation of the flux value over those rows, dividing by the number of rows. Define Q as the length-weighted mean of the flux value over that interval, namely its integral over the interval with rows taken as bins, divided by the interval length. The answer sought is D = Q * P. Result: 7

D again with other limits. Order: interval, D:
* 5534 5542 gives 18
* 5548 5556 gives 16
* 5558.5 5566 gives 11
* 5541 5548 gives 7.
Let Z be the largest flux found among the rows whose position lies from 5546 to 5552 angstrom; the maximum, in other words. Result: 15.12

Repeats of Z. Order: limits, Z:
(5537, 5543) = 15.88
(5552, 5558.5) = 14.6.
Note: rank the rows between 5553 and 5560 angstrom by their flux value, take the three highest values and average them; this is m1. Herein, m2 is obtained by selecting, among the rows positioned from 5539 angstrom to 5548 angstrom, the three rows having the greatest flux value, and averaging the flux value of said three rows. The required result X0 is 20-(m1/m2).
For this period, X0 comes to 19.1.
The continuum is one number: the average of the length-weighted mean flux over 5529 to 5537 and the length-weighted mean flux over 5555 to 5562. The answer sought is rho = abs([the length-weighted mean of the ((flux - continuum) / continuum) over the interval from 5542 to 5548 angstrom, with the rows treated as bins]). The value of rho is 0.02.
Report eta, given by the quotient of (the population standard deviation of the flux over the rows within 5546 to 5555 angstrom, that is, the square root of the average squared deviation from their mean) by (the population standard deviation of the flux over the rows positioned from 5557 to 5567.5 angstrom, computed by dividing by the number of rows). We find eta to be 1.5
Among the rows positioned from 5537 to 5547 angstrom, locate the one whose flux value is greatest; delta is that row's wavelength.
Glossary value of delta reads 5540.01 angstrom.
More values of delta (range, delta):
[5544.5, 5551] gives 5548.95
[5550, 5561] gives 5550.22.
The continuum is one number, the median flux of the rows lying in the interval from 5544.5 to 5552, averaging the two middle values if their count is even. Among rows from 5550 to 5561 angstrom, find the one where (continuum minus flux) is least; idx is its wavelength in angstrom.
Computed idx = 5550.22 angstrom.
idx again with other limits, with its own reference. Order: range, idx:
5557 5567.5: 5563.02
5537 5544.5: 5540.01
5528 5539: 5537.46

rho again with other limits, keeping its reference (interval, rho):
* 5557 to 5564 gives 0.02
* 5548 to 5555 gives 0.00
